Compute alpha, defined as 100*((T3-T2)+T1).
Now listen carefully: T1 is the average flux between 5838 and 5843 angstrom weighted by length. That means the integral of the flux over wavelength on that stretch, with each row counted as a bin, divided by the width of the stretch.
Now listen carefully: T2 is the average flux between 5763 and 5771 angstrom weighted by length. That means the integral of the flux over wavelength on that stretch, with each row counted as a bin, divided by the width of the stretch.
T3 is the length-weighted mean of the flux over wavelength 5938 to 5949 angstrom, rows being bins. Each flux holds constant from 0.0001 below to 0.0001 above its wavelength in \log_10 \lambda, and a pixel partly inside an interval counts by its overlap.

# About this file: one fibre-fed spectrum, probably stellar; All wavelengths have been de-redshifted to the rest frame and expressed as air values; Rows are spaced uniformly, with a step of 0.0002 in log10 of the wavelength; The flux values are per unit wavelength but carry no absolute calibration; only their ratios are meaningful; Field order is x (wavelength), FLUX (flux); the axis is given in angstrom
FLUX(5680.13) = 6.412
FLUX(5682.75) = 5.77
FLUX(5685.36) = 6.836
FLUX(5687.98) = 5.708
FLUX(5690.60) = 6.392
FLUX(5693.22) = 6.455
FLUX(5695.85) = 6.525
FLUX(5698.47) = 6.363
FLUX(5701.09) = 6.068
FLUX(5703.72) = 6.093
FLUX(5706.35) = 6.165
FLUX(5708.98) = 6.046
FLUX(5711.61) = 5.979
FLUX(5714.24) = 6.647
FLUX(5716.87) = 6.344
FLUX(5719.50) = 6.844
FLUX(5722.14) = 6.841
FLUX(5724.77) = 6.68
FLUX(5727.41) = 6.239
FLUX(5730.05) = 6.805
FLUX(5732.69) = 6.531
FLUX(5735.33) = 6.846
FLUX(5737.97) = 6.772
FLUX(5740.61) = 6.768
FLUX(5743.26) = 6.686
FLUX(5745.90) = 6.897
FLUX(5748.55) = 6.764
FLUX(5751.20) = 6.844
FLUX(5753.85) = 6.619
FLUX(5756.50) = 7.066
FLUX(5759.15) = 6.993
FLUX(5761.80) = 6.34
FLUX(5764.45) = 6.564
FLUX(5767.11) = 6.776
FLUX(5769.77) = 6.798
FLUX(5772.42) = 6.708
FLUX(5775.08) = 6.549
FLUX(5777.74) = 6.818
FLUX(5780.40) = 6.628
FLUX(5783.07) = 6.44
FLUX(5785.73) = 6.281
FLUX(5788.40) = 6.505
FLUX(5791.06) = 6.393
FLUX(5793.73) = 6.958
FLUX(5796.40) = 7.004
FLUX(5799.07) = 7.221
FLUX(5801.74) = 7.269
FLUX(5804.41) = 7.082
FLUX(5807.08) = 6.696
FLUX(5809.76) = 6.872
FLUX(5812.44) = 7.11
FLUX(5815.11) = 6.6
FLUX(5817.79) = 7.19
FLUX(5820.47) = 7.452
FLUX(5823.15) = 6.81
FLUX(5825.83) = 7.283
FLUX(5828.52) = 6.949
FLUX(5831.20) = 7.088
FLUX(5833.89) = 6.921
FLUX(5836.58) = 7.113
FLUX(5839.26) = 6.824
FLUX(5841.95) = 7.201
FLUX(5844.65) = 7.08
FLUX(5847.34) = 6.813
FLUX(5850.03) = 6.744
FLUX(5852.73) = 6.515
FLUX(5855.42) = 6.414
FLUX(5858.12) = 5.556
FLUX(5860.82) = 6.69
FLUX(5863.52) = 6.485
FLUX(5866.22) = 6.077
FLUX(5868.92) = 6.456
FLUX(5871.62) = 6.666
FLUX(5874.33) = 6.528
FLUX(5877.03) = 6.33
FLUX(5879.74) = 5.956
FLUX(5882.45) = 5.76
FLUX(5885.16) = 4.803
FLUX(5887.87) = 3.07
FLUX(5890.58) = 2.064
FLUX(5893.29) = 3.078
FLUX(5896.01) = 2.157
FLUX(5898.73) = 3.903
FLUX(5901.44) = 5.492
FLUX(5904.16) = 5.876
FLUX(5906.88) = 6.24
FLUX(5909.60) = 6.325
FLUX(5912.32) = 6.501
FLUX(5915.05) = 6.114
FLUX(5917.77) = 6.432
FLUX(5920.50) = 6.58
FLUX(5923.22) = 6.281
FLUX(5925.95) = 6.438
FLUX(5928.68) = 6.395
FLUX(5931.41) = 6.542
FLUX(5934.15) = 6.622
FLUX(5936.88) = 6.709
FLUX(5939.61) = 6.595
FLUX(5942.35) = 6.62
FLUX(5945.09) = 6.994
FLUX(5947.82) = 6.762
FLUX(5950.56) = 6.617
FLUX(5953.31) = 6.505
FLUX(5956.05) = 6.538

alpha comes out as 705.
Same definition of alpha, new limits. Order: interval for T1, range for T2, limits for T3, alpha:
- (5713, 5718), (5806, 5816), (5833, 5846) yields 670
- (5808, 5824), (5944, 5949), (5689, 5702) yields 647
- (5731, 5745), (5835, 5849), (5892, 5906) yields 391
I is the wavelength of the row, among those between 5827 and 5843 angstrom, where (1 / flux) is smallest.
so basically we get 5841.95 angstrom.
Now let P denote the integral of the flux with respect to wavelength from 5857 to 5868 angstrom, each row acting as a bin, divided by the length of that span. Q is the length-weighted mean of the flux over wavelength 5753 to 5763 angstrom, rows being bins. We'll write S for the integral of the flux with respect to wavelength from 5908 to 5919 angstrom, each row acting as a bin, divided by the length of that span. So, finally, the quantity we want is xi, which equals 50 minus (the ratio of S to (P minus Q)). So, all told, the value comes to 62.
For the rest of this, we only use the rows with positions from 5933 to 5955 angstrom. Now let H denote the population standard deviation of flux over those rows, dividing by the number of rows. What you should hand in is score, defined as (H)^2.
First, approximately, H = 0.139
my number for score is 0.02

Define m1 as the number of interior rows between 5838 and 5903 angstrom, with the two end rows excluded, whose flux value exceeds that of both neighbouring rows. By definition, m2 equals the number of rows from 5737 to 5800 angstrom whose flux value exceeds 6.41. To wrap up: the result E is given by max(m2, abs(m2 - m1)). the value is 21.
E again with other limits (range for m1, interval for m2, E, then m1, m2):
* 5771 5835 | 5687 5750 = 14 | 7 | 14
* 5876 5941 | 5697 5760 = 16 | 5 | 16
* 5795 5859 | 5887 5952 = 12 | 7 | 12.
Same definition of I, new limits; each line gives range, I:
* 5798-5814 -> 5801.74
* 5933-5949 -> 5945.09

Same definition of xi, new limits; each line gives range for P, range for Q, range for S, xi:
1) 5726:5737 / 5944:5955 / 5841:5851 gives 121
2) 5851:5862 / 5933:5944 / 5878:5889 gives 64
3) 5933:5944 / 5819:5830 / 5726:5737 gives 64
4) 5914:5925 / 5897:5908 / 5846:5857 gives 44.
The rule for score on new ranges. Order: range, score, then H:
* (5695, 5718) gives 0.05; 0.220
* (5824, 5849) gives 0.02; 0.154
